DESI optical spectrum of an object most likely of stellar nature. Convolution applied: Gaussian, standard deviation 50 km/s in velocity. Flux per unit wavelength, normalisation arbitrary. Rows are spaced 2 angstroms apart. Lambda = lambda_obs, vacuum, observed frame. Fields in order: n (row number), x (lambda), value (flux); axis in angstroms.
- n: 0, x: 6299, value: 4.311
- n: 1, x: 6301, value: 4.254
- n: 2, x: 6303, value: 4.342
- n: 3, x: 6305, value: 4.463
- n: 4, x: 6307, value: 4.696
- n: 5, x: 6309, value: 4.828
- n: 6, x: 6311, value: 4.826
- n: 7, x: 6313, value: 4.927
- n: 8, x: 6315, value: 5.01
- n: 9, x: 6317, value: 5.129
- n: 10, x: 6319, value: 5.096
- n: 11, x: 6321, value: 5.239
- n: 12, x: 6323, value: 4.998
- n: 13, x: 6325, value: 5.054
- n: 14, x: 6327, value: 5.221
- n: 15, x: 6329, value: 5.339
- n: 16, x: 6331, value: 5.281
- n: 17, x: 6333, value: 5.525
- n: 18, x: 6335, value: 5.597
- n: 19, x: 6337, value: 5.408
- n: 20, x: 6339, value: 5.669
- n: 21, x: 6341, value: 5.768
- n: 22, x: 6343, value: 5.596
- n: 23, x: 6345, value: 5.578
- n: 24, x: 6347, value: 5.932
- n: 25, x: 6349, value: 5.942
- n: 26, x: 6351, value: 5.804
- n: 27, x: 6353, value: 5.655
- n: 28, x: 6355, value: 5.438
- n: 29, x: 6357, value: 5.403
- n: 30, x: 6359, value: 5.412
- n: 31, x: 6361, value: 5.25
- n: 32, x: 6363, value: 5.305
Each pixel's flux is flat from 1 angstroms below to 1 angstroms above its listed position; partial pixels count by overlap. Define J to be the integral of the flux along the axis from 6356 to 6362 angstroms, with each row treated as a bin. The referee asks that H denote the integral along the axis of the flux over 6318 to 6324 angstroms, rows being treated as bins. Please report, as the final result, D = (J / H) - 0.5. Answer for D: 0.55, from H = 31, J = 32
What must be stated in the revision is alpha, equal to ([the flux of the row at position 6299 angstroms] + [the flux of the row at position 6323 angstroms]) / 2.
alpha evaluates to 4.7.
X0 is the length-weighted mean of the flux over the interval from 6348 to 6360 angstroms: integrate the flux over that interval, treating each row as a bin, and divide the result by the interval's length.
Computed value 5.6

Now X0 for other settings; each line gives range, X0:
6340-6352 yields 5.8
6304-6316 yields 4.8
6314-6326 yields 5.1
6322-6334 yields 5.2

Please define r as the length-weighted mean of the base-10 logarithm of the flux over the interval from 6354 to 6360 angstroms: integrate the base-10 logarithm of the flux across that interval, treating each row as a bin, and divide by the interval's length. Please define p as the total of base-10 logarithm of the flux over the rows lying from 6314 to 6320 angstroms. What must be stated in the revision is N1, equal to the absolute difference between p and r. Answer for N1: 1.4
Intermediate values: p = 2.1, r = 0.734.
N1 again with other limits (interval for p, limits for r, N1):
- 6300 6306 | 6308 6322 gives 1.2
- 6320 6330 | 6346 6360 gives 2.8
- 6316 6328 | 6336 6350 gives 3.5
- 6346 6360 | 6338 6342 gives 4.5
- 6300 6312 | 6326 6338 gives 3.2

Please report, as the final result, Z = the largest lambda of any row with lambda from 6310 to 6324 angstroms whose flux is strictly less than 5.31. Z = 6323 angstroms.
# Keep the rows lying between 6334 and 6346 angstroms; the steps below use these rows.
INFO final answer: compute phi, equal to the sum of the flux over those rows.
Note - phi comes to 34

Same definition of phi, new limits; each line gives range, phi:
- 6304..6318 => 34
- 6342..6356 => 40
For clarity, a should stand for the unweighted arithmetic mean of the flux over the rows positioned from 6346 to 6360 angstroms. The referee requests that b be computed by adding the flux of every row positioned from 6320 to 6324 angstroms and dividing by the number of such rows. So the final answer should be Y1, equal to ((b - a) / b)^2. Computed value 0.011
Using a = 5.66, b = 5.12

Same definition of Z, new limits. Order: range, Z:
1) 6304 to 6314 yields 6313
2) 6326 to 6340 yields 6331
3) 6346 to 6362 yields 6361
